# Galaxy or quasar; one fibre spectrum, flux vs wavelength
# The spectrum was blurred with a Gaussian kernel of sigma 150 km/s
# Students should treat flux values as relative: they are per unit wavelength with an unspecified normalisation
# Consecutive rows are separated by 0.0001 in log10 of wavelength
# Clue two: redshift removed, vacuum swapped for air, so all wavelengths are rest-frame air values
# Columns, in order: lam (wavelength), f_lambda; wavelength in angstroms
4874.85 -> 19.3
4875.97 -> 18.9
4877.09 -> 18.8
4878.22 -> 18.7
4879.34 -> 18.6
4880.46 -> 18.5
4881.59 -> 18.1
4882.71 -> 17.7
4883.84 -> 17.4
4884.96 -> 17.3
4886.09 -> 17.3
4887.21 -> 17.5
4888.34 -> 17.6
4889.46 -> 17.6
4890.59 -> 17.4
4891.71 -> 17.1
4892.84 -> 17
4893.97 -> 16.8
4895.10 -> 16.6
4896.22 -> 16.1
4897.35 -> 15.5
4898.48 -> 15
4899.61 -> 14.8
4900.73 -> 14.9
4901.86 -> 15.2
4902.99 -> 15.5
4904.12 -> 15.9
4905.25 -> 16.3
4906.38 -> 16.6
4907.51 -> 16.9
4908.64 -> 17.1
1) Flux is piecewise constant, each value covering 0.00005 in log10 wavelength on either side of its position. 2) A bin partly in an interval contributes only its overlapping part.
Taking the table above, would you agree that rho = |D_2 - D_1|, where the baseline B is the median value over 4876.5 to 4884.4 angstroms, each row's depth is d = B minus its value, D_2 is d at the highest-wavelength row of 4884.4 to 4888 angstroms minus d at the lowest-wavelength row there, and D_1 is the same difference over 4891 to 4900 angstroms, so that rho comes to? 2.5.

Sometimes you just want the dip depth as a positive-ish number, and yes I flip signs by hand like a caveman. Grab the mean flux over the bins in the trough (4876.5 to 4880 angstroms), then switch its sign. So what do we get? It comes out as -18.7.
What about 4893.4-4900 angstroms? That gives -15.8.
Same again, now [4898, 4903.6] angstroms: -15.1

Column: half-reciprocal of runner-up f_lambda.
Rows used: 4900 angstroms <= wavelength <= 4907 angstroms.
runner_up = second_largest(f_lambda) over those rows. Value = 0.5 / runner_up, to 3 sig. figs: 0.0307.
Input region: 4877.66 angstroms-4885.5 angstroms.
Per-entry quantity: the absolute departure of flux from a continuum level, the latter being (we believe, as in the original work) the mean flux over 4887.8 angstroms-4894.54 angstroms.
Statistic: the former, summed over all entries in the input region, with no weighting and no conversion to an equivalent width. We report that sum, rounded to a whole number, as 6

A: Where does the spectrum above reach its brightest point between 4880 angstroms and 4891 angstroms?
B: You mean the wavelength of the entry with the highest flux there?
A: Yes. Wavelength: 4880.46 angstroms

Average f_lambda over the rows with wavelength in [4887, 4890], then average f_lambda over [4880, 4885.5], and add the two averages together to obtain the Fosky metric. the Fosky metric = 35.4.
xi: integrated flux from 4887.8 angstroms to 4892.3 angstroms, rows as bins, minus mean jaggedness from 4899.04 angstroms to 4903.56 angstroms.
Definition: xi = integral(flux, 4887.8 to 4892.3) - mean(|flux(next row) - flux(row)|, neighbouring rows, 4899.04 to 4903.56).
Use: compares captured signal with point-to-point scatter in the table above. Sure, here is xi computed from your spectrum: 78.2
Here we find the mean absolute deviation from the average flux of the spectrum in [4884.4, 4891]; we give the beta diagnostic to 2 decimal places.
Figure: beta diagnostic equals 0.12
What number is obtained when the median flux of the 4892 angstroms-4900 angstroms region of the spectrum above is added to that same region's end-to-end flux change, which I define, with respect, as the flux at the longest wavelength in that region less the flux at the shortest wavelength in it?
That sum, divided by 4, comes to 3.5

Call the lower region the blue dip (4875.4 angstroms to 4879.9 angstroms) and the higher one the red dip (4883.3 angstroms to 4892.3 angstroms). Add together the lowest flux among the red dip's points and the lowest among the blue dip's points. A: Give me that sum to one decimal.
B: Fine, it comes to 35.7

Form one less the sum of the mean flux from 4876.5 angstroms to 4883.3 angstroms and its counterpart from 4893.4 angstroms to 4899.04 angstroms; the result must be -33.4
